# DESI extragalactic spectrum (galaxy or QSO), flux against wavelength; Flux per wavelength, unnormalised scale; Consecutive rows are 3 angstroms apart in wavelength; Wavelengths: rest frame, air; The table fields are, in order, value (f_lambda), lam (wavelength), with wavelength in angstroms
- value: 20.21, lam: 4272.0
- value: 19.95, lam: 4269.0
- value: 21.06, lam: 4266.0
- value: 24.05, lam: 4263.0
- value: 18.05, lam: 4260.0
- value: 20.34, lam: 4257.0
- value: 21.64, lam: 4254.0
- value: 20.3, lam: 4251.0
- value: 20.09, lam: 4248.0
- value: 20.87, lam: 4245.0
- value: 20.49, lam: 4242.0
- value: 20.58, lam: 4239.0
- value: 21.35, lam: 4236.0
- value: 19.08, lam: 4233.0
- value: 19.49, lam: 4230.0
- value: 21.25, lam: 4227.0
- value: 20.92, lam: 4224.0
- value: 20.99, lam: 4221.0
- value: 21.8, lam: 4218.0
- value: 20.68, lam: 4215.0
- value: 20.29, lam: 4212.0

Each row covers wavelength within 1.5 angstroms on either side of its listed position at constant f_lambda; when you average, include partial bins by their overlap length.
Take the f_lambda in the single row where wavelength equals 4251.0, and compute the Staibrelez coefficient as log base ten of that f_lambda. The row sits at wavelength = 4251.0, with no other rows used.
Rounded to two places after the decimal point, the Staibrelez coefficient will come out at 1.31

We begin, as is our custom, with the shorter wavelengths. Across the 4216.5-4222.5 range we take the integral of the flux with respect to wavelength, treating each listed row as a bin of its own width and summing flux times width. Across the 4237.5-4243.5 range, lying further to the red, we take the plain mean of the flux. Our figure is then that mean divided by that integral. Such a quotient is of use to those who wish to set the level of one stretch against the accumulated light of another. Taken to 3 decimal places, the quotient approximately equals 0.160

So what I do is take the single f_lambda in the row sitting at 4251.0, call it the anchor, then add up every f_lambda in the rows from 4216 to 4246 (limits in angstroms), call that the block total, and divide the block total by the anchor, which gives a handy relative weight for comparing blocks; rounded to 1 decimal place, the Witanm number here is 10.2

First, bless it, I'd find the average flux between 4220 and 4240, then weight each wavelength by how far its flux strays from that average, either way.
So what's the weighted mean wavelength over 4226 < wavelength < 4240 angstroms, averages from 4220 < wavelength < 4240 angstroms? 4231.9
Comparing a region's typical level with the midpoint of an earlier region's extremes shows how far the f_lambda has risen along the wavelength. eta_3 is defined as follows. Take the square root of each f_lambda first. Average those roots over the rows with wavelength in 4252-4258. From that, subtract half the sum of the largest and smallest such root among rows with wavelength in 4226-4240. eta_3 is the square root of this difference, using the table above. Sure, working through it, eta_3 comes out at 0.29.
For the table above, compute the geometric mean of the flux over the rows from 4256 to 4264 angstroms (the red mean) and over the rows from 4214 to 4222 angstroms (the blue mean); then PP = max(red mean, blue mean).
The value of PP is 21.2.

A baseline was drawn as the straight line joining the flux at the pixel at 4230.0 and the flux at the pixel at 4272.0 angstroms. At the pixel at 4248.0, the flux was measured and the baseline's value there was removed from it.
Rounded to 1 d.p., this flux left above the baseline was 0.3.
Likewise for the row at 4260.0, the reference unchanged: -2.0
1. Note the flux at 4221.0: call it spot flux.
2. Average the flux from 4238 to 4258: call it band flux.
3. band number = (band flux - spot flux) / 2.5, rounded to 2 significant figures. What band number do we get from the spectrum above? -0.15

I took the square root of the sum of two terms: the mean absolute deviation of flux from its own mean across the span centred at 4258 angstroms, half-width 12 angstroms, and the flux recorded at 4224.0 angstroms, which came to 4.70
